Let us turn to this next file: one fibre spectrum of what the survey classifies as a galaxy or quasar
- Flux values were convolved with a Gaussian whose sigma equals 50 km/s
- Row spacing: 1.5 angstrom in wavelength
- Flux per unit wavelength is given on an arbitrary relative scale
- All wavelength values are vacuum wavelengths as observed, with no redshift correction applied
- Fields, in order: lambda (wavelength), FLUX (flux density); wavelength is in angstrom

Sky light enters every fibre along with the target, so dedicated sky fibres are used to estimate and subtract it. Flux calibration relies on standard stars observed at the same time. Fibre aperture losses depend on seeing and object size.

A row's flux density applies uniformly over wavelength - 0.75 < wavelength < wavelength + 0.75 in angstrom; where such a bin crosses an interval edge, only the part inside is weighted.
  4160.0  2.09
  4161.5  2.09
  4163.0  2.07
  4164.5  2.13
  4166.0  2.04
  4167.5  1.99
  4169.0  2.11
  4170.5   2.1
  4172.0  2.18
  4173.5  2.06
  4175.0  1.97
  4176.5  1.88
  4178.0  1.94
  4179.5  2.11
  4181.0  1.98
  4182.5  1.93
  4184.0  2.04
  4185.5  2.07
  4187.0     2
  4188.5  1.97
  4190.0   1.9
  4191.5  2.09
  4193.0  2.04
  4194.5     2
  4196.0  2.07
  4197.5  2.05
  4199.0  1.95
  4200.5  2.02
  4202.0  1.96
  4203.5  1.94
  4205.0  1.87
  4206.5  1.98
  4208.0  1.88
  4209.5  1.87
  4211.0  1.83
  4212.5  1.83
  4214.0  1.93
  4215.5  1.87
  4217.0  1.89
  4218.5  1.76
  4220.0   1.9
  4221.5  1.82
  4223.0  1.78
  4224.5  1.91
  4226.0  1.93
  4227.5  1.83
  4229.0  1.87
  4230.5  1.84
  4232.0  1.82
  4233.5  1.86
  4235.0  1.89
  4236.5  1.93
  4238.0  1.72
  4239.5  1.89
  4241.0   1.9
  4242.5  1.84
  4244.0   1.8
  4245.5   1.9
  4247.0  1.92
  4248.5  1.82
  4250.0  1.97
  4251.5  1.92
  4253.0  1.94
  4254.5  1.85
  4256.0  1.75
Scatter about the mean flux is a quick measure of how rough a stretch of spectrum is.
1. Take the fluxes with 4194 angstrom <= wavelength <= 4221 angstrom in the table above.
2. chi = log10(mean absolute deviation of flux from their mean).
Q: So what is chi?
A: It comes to -1.18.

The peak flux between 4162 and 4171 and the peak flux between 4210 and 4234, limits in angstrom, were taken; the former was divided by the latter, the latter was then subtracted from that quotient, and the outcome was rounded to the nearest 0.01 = -0.83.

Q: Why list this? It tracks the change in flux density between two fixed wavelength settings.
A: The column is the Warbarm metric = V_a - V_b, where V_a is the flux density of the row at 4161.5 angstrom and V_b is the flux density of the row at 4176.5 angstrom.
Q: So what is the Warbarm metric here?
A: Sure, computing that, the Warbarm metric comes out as 0.21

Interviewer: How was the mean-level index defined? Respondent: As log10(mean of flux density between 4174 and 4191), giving 0.30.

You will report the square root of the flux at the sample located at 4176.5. 1.37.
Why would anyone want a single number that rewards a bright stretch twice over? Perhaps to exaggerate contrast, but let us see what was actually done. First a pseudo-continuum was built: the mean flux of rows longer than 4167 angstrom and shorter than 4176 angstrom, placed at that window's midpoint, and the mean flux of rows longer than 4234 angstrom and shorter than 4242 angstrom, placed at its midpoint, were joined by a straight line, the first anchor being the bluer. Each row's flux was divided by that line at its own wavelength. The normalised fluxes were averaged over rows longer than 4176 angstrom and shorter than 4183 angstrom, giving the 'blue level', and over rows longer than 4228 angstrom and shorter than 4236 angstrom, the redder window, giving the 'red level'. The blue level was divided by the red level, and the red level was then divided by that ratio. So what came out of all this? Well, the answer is 1.01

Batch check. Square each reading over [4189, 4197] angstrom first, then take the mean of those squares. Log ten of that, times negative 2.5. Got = -1.53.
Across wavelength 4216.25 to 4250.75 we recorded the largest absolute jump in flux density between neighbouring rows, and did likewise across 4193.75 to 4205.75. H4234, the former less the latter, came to 0.110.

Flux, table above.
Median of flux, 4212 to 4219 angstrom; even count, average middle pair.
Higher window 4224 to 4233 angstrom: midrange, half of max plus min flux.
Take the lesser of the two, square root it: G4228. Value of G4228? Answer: 1.37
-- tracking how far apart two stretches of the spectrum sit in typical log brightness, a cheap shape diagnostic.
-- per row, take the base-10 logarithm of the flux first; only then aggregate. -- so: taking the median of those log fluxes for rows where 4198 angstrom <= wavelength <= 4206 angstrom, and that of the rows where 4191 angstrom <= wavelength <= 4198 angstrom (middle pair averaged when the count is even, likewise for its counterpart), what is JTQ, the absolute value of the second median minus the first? 0.022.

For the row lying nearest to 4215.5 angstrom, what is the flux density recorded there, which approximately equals 1.87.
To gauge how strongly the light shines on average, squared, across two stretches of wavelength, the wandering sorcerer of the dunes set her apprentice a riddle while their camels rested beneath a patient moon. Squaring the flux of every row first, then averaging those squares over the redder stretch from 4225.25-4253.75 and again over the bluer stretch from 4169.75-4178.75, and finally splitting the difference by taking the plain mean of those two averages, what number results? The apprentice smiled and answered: 3.805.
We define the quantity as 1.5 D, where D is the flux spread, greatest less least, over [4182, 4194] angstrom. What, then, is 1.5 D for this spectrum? 0.285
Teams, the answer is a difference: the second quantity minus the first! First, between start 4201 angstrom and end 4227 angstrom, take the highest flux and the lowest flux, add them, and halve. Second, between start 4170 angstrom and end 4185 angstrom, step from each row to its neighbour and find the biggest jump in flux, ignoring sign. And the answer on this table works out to -1.70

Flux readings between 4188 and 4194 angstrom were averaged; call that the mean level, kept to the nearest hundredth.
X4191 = 2.00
